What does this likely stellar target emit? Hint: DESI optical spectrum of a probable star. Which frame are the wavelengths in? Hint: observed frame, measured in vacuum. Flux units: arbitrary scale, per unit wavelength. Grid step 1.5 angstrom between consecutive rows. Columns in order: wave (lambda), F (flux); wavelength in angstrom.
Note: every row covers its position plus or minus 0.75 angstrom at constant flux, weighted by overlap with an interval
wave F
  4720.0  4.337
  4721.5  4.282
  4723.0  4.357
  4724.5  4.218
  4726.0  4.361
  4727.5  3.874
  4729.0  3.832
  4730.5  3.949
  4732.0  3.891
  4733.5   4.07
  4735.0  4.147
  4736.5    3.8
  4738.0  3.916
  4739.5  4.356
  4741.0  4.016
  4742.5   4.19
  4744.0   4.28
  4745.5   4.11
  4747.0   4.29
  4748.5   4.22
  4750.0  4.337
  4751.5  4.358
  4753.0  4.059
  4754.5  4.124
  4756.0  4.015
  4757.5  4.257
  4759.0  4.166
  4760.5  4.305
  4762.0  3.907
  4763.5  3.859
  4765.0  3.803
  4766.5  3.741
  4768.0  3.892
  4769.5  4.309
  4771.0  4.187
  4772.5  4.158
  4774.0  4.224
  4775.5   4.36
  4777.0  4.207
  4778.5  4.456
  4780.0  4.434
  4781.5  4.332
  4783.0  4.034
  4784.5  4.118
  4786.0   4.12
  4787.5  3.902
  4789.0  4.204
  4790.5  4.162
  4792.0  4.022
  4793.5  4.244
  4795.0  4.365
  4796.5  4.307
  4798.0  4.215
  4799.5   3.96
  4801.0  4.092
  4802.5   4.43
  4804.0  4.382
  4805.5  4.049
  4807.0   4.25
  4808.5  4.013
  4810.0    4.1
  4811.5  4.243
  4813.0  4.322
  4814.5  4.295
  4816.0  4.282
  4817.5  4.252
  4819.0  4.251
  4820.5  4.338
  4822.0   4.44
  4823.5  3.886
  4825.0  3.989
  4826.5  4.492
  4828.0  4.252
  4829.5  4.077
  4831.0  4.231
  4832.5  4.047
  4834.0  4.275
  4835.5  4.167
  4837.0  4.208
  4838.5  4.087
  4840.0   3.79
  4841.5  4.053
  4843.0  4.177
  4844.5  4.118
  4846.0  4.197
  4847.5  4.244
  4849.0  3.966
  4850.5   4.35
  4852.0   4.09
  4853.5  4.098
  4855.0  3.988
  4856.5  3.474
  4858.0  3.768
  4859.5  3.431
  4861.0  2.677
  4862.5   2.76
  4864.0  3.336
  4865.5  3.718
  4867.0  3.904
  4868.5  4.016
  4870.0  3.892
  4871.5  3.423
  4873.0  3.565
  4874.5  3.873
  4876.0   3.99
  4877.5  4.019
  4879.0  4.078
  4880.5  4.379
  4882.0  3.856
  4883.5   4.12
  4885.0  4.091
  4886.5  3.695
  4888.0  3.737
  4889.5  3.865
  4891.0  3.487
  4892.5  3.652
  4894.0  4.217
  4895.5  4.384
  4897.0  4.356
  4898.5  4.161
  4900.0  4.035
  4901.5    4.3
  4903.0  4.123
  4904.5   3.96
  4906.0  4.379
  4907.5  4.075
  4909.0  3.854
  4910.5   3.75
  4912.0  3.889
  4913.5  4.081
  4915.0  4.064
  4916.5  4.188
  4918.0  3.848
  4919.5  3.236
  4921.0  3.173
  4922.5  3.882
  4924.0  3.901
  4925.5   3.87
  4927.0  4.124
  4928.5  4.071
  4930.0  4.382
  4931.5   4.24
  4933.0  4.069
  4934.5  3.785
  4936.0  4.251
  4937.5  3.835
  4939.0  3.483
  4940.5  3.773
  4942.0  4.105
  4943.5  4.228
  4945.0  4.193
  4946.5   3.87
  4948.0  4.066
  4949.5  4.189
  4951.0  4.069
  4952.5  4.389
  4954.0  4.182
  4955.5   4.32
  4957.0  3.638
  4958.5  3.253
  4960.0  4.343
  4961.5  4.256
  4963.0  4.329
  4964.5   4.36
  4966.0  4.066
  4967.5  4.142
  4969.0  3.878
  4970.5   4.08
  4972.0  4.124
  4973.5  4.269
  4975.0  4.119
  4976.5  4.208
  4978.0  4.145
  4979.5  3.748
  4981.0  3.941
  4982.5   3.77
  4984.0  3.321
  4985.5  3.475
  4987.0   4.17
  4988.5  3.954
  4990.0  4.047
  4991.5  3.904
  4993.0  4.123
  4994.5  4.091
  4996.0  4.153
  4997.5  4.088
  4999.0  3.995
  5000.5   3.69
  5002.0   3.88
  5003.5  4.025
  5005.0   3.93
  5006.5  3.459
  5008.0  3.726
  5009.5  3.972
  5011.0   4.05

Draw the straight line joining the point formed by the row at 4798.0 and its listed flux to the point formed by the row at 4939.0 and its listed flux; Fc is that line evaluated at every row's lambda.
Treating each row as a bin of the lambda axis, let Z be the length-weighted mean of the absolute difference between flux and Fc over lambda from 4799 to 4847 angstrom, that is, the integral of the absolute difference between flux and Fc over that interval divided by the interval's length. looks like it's 0.2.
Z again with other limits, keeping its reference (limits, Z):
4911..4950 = 0.5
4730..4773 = 0.4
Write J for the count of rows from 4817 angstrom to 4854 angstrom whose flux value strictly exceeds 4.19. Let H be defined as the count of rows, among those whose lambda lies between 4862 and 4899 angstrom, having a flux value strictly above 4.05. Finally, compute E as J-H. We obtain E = 4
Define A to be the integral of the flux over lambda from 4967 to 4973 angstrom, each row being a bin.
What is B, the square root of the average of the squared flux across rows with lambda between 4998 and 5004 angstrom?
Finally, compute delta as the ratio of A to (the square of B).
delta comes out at 1.6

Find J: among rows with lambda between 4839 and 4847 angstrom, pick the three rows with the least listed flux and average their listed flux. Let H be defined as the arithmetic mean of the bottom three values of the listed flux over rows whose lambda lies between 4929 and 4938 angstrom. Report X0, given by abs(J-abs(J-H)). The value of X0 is 3.90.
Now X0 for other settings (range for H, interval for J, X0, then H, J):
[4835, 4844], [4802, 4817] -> 3.98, 3.98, 4.05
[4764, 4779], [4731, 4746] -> 3.81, 3.81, 3.87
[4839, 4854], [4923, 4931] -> 3.94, 3.94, 3.95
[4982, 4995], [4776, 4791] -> 3.52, 3.52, 4.02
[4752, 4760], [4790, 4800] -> 4.03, 4.07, 4.05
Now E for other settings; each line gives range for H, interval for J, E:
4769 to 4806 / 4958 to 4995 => -14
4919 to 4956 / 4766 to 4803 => -2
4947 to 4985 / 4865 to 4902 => -13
